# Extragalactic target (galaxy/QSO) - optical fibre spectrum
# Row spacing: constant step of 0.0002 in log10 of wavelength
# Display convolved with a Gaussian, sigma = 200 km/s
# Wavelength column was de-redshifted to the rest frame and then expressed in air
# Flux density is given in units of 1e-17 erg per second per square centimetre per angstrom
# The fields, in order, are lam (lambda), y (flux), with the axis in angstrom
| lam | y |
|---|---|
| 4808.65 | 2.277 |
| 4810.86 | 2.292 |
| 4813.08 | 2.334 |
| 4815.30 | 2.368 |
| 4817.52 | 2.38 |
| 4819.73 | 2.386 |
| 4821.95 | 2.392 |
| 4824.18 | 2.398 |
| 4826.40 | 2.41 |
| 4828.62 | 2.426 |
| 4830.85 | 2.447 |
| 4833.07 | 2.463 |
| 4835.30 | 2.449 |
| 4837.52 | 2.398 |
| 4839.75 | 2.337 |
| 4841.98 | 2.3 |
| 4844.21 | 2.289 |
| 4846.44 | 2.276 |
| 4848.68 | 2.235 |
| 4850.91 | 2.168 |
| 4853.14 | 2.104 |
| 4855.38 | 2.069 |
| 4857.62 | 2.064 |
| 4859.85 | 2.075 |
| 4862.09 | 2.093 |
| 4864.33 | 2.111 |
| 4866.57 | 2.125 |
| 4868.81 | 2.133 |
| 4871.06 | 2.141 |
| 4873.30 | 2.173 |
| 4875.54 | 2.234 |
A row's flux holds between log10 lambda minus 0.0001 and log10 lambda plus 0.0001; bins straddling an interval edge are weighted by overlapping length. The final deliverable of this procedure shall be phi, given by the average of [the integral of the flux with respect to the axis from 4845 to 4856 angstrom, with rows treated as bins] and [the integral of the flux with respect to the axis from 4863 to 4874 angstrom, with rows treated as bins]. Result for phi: 23.7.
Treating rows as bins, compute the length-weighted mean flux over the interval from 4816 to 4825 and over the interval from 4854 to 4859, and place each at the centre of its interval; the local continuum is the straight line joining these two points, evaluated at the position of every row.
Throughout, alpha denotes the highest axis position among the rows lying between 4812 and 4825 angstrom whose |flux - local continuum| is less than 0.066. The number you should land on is 4824.18 angstrom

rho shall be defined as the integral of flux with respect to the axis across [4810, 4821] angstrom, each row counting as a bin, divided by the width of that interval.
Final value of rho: 2.35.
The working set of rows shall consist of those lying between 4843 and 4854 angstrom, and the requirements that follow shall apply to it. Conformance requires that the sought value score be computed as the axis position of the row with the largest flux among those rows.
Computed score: 4844.21 angstrom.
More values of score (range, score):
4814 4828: 4826.40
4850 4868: 4850.91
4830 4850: 4833.07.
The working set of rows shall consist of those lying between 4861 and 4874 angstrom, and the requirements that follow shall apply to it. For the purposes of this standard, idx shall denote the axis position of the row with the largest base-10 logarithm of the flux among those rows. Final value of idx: 4873.30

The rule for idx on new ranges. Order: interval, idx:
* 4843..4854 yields 4844.21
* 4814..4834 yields 4833.07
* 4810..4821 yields 4819.73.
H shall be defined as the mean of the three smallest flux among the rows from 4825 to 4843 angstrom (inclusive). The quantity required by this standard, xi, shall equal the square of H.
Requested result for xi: 5.5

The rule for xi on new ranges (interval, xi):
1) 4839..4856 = 4.5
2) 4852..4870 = 4.3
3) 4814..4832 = 5.7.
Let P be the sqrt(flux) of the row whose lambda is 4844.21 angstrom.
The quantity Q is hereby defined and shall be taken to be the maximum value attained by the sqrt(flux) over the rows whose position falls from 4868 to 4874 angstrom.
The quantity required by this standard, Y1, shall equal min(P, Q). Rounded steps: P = 1.51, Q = 1.47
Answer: 1.47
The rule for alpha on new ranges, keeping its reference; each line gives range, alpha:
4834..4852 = 4850.91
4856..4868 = 4859.85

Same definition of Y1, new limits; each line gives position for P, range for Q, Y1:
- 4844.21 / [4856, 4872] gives 1.46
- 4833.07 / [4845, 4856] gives 1.51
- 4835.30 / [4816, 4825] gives 1.55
